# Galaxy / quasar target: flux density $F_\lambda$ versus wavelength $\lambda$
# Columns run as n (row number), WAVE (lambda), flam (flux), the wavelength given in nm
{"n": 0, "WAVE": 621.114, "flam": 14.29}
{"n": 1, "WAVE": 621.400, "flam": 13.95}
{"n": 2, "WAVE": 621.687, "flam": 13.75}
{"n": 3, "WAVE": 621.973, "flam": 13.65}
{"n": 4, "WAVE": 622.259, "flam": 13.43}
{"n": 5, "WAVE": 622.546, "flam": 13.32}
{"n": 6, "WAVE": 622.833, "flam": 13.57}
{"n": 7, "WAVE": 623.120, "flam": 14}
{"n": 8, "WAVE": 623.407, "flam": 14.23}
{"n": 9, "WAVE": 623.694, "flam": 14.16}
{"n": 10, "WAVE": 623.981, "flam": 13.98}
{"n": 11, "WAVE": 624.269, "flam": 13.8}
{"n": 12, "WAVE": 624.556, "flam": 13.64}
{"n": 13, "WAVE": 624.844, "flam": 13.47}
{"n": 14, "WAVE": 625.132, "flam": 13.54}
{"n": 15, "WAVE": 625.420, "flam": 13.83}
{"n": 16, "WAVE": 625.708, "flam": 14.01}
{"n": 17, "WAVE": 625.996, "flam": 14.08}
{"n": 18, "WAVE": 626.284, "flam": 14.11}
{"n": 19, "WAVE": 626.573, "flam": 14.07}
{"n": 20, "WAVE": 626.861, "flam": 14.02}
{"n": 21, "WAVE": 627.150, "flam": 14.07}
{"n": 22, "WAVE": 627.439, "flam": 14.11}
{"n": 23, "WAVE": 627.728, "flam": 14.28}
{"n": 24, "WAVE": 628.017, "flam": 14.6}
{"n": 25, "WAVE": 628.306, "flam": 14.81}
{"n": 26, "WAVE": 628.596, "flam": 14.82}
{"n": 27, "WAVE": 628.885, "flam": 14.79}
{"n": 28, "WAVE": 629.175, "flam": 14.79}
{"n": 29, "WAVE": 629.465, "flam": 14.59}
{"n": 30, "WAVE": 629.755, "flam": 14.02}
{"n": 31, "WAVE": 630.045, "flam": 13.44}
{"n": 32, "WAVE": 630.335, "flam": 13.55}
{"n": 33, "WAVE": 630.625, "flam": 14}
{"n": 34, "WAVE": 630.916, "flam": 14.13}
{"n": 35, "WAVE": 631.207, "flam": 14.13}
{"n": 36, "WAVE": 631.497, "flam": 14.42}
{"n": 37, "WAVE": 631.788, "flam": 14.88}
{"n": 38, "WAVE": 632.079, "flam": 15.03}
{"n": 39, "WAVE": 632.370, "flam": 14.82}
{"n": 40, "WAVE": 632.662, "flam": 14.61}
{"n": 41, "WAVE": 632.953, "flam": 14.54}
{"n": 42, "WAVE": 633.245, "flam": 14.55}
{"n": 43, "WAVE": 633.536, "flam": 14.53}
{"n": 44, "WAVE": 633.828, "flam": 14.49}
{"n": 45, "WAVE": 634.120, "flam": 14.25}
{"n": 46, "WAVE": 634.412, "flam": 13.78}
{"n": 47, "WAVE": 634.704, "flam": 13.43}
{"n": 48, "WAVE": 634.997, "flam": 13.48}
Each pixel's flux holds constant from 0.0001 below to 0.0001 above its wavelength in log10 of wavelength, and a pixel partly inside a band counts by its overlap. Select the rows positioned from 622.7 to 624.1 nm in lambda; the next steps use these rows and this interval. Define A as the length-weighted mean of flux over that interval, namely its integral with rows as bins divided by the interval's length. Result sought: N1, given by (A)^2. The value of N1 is 196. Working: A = 14.0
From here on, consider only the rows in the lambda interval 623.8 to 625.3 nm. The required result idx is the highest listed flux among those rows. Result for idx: 13.98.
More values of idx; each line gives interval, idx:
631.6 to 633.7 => 15.03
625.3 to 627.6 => 14.11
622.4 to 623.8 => 14.23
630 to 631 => 14.13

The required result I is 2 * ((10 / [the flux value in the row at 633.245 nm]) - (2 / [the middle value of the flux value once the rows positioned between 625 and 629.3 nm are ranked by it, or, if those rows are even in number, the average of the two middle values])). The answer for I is 1.09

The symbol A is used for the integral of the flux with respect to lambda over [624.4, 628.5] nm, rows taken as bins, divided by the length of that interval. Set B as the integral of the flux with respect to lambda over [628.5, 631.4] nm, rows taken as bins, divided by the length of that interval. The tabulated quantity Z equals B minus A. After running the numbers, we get 0.2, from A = 14.1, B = 14.2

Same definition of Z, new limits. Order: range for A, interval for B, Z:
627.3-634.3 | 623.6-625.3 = -0.7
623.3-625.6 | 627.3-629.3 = 0.8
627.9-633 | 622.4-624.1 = -0.6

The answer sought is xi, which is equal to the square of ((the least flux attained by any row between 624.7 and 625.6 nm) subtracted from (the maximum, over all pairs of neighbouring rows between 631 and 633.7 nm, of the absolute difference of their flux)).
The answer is 169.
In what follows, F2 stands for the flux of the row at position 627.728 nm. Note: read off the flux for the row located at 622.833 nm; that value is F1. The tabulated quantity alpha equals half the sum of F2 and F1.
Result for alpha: 13.9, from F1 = 13.57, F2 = 14.28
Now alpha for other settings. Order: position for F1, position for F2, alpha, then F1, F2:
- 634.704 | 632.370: 14.1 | 13.43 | 14.82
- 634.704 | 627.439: 13.8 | 13.43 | 14.11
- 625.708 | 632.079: 14.5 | 14.01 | 15.03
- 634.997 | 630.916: 13.8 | 13.48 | 14.13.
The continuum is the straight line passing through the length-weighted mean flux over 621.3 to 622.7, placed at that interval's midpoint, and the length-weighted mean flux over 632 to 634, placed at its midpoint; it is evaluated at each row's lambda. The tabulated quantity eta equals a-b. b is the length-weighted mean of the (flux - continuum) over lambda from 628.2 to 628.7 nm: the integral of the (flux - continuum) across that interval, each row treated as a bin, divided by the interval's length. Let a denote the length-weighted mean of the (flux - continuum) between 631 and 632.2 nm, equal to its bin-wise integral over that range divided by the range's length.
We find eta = -0.5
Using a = 0.1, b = 0.6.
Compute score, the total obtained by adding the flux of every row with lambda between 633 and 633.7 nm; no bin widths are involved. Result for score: 29.1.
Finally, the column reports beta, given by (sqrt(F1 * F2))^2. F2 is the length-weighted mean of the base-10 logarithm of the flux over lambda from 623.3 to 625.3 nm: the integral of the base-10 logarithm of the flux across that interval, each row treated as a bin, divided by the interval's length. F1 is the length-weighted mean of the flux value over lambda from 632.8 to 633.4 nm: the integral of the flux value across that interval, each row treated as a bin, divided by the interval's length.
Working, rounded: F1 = 14.56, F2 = 1.140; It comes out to 16.6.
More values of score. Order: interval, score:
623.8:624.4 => 27.8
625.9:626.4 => 28.2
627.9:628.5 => 29.4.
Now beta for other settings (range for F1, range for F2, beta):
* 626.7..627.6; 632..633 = 16.4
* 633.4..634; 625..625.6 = 16.5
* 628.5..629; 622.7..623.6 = 17.0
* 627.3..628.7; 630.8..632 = 16.8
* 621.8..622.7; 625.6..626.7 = 15.5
